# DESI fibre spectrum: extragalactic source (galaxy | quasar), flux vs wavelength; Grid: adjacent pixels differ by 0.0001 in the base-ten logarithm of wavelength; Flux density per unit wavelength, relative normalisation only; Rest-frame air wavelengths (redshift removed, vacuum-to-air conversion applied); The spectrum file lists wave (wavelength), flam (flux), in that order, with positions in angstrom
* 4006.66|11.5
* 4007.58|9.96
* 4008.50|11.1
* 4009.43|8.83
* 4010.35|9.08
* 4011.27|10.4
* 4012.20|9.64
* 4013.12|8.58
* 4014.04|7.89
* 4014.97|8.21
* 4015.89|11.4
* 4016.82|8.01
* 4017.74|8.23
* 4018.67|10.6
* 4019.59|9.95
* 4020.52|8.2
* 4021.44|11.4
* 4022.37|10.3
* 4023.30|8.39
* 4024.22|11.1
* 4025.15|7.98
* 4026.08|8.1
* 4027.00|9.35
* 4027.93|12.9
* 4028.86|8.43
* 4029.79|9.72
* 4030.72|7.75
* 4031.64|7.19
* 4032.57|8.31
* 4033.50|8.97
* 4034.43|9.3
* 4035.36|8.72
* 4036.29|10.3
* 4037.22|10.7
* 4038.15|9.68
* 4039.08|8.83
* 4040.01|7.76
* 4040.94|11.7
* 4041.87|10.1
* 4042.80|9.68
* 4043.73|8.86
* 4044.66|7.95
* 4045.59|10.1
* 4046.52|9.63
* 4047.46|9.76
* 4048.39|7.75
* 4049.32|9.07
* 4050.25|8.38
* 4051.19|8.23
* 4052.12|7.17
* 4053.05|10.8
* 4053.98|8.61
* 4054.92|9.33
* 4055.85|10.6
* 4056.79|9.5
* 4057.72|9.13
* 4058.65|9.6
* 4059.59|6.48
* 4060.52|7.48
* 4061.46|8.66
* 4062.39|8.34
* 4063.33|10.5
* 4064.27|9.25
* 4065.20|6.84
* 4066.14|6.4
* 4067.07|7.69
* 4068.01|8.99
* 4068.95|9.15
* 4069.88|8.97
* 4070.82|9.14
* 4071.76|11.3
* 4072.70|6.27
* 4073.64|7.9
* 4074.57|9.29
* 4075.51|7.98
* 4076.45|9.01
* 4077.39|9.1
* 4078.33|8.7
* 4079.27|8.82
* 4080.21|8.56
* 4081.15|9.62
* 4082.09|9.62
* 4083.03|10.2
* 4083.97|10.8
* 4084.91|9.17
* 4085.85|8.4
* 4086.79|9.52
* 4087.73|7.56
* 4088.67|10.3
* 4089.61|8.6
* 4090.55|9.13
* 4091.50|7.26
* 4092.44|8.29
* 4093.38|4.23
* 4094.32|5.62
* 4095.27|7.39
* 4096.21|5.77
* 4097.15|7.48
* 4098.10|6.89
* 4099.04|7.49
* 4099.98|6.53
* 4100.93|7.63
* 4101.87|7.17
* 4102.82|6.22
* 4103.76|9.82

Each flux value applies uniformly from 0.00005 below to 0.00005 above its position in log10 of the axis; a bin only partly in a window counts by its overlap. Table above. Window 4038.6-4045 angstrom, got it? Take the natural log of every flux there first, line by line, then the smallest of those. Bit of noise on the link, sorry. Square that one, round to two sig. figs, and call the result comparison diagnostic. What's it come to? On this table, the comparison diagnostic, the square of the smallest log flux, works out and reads 4.2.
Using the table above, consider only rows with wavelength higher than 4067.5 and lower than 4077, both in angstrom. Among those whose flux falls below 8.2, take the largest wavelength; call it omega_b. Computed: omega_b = 4075.51 angstrom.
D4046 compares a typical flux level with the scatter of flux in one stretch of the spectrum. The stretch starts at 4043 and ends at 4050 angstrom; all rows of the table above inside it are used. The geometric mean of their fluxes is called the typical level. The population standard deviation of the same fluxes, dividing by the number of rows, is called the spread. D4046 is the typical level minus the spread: 8.14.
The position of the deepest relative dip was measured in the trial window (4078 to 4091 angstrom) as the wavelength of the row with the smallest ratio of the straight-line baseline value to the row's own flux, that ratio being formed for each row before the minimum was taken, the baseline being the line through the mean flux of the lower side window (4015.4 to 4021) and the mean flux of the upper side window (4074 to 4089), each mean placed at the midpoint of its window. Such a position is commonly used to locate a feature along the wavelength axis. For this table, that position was 4083.97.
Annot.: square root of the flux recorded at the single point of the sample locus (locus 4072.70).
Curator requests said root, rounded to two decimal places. 2.50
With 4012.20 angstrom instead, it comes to 3.10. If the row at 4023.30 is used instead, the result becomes 2.90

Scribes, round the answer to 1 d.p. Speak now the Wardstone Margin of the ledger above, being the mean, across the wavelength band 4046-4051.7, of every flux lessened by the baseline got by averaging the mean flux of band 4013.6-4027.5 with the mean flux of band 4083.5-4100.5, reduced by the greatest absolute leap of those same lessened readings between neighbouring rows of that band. -1.7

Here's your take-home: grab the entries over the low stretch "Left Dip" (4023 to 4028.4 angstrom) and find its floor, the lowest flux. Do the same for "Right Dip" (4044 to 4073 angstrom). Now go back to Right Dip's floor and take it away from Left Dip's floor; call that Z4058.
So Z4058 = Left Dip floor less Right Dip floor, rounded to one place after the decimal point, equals 1.7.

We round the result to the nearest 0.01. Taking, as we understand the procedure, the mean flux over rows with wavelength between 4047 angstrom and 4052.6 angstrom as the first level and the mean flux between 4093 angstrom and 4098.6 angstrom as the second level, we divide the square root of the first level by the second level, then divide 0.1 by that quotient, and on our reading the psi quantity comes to 0.22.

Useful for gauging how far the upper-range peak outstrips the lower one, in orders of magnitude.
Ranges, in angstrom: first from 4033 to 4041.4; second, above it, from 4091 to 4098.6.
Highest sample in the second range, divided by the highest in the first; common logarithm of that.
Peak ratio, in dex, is -0.15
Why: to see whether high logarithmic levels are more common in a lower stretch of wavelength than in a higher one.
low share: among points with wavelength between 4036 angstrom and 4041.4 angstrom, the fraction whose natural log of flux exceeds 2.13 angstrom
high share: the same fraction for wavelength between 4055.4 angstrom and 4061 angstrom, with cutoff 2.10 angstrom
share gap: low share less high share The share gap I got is 0.17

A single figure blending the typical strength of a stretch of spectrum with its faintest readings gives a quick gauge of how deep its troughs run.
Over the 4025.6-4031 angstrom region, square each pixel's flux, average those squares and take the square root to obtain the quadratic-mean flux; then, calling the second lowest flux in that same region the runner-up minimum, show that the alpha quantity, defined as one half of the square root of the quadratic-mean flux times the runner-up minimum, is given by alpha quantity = 4.39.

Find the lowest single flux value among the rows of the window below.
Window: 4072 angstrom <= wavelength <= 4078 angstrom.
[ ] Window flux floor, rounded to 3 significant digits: 6.27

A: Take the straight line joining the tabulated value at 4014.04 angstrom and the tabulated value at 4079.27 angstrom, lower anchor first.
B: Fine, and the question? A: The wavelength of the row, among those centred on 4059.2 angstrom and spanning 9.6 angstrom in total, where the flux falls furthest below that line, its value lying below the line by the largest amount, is 4059.59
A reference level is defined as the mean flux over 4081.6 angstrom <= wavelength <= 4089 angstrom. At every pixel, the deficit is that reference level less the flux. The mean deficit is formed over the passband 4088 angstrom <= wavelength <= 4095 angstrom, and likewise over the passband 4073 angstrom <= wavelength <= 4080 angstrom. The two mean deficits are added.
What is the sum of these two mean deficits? 2.6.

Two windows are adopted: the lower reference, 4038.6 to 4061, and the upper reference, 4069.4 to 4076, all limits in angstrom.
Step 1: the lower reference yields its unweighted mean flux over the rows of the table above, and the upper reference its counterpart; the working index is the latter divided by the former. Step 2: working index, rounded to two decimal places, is 0.96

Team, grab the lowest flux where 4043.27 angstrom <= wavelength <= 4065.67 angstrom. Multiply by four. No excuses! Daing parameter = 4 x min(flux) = 25.9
